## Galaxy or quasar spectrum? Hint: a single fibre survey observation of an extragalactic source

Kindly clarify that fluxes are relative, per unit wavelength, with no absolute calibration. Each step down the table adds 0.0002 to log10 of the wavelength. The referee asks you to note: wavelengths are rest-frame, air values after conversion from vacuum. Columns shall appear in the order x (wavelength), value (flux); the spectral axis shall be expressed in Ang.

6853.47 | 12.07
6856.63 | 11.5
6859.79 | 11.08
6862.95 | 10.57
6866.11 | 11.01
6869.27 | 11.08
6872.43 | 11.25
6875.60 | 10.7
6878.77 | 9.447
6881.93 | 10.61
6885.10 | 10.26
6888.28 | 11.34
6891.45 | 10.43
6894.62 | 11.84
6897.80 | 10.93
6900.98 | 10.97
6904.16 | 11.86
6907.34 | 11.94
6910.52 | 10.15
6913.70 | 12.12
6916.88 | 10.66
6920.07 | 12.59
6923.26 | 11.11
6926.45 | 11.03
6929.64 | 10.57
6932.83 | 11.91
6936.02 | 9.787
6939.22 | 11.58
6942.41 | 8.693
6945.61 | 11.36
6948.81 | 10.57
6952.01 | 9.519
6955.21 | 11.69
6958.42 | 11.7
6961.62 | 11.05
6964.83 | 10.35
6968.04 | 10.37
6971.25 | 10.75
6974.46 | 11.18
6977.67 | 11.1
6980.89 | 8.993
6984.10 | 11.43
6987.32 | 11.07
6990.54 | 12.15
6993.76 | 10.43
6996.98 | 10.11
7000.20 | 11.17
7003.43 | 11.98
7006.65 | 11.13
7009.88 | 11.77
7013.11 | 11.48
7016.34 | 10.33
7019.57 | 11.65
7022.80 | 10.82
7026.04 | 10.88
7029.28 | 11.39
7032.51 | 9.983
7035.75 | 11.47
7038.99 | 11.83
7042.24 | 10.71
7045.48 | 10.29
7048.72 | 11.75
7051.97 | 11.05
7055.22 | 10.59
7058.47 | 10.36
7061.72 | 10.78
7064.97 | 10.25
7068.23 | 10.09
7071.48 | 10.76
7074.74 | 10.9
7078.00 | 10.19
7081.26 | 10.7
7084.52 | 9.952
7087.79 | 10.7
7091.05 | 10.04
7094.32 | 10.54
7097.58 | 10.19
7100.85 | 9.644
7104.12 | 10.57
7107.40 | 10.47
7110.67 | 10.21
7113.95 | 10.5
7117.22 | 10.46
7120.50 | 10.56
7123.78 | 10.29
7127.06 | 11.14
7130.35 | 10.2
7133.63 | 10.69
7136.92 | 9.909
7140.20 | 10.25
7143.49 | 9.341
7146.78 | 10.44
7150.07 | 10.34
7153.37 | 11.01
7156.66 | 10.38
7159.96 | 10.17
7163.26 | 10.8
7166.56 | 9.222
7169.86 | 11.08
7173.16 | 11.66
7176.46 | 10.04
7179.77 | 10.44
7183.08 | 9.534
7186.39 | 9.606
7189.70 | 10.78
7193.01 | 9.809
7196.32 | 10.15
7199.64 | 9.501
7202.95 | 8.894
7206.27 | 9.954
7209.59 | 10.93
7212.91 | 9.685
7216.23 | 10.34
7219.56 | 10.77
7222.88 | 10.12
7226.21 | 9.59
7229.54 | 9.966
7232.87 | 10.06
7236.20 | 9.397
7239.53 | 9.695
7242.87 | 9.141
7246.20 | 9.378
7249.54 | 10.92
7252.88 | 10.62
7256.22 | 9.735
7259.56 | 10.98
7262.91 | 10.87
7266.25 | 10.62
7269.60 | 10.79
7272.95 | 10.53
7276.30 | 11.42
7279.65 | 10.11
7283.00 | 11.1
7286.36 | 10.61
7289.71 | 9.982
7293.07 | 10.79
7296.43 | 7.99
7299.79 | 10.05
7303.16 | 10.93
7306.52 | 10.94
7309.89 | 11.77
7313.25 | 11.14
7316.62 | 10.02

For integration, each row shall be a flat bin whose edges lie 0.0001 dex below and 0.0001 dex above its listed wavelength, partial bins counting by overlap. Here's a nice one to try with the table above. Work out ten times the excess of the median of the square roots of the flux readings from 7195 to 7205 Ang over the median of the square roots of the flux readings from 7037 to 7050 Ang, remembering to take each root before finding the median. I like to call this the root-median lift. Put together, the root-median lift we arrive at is -2.7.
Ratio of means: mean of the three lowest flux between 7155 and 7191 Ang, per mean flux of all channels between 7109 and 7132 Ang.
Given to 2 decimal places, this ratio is 0.90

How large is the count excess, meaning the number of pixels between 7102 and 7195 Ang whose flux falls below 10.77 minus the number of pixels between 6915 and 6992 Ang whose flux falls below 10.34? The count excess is 18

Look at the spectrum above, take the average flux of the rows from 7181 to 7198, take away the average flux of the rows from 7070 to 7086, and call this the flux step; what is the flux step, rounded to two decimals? -0.52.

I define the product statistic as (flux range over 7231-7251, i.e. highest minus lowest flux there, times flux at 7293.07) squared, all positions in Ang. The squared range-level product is 368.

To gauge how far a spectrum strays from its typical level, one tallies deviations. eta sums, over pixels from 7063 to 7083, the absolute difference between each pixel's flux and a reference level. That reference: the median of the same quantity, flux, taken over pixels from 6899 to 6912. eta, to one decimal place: 5.6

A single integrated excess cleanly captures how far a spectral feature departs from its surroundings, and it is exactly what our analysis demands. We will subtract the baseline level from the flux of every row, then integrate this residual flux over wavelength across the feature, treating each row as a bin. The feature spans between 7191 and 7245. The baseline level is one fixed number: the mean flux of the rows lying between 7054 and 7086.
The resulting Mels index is -31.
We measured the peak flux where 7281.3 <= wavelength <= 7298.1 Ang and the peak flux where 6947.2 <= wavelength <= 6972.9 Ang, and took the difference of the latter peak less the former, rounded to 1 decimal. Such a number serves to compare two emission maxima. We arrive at 0.6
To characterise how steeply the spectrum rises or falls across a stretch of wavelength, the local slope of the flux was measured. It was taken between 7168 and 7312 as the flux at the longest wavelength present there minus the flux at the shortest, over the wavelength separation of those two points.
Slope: 0.005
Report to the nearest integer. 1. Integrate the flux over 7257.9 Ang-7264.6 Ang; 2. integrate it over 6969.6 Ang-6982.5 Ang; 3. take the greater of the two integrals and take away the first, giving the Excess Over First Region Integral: 62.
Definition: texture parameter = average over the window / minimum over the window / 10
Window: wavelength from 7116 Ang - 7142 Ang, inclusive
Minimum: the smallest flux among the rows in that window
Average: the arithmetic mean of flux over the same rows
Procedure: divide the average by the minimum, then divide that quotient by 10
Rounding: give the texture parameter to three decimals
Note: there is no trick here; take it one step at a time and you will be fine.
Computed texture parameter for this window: 0.105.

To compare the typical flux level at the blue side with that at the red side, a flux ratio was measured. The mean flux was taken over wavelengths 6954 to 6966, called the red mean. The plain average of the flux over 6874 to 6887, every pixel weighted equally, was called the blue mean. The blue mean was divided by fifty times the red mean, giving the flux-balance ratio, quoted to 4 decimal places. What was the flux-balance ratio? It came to 0.0183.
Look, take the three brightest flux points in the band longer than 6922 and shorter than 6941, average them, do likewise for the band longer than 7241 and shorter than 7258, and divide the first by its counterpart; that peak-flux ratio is 1.11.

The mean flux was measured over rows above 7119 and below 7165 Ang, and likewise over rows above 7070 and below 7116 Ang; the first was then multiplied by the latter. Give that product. 108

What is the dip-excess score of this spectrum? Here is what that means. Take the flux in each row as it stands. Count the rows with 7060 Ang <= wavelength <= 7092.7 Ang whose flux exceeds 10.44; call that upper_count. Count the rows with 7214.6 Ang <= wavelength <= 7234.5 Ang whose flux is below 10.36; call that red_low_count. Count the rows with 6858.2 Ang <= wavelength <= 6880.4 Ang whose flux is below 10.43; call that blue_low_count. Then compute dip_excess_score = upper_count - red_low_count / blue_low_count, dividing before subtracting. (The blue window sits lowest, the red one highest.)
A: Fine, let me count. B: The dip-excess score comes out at 0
